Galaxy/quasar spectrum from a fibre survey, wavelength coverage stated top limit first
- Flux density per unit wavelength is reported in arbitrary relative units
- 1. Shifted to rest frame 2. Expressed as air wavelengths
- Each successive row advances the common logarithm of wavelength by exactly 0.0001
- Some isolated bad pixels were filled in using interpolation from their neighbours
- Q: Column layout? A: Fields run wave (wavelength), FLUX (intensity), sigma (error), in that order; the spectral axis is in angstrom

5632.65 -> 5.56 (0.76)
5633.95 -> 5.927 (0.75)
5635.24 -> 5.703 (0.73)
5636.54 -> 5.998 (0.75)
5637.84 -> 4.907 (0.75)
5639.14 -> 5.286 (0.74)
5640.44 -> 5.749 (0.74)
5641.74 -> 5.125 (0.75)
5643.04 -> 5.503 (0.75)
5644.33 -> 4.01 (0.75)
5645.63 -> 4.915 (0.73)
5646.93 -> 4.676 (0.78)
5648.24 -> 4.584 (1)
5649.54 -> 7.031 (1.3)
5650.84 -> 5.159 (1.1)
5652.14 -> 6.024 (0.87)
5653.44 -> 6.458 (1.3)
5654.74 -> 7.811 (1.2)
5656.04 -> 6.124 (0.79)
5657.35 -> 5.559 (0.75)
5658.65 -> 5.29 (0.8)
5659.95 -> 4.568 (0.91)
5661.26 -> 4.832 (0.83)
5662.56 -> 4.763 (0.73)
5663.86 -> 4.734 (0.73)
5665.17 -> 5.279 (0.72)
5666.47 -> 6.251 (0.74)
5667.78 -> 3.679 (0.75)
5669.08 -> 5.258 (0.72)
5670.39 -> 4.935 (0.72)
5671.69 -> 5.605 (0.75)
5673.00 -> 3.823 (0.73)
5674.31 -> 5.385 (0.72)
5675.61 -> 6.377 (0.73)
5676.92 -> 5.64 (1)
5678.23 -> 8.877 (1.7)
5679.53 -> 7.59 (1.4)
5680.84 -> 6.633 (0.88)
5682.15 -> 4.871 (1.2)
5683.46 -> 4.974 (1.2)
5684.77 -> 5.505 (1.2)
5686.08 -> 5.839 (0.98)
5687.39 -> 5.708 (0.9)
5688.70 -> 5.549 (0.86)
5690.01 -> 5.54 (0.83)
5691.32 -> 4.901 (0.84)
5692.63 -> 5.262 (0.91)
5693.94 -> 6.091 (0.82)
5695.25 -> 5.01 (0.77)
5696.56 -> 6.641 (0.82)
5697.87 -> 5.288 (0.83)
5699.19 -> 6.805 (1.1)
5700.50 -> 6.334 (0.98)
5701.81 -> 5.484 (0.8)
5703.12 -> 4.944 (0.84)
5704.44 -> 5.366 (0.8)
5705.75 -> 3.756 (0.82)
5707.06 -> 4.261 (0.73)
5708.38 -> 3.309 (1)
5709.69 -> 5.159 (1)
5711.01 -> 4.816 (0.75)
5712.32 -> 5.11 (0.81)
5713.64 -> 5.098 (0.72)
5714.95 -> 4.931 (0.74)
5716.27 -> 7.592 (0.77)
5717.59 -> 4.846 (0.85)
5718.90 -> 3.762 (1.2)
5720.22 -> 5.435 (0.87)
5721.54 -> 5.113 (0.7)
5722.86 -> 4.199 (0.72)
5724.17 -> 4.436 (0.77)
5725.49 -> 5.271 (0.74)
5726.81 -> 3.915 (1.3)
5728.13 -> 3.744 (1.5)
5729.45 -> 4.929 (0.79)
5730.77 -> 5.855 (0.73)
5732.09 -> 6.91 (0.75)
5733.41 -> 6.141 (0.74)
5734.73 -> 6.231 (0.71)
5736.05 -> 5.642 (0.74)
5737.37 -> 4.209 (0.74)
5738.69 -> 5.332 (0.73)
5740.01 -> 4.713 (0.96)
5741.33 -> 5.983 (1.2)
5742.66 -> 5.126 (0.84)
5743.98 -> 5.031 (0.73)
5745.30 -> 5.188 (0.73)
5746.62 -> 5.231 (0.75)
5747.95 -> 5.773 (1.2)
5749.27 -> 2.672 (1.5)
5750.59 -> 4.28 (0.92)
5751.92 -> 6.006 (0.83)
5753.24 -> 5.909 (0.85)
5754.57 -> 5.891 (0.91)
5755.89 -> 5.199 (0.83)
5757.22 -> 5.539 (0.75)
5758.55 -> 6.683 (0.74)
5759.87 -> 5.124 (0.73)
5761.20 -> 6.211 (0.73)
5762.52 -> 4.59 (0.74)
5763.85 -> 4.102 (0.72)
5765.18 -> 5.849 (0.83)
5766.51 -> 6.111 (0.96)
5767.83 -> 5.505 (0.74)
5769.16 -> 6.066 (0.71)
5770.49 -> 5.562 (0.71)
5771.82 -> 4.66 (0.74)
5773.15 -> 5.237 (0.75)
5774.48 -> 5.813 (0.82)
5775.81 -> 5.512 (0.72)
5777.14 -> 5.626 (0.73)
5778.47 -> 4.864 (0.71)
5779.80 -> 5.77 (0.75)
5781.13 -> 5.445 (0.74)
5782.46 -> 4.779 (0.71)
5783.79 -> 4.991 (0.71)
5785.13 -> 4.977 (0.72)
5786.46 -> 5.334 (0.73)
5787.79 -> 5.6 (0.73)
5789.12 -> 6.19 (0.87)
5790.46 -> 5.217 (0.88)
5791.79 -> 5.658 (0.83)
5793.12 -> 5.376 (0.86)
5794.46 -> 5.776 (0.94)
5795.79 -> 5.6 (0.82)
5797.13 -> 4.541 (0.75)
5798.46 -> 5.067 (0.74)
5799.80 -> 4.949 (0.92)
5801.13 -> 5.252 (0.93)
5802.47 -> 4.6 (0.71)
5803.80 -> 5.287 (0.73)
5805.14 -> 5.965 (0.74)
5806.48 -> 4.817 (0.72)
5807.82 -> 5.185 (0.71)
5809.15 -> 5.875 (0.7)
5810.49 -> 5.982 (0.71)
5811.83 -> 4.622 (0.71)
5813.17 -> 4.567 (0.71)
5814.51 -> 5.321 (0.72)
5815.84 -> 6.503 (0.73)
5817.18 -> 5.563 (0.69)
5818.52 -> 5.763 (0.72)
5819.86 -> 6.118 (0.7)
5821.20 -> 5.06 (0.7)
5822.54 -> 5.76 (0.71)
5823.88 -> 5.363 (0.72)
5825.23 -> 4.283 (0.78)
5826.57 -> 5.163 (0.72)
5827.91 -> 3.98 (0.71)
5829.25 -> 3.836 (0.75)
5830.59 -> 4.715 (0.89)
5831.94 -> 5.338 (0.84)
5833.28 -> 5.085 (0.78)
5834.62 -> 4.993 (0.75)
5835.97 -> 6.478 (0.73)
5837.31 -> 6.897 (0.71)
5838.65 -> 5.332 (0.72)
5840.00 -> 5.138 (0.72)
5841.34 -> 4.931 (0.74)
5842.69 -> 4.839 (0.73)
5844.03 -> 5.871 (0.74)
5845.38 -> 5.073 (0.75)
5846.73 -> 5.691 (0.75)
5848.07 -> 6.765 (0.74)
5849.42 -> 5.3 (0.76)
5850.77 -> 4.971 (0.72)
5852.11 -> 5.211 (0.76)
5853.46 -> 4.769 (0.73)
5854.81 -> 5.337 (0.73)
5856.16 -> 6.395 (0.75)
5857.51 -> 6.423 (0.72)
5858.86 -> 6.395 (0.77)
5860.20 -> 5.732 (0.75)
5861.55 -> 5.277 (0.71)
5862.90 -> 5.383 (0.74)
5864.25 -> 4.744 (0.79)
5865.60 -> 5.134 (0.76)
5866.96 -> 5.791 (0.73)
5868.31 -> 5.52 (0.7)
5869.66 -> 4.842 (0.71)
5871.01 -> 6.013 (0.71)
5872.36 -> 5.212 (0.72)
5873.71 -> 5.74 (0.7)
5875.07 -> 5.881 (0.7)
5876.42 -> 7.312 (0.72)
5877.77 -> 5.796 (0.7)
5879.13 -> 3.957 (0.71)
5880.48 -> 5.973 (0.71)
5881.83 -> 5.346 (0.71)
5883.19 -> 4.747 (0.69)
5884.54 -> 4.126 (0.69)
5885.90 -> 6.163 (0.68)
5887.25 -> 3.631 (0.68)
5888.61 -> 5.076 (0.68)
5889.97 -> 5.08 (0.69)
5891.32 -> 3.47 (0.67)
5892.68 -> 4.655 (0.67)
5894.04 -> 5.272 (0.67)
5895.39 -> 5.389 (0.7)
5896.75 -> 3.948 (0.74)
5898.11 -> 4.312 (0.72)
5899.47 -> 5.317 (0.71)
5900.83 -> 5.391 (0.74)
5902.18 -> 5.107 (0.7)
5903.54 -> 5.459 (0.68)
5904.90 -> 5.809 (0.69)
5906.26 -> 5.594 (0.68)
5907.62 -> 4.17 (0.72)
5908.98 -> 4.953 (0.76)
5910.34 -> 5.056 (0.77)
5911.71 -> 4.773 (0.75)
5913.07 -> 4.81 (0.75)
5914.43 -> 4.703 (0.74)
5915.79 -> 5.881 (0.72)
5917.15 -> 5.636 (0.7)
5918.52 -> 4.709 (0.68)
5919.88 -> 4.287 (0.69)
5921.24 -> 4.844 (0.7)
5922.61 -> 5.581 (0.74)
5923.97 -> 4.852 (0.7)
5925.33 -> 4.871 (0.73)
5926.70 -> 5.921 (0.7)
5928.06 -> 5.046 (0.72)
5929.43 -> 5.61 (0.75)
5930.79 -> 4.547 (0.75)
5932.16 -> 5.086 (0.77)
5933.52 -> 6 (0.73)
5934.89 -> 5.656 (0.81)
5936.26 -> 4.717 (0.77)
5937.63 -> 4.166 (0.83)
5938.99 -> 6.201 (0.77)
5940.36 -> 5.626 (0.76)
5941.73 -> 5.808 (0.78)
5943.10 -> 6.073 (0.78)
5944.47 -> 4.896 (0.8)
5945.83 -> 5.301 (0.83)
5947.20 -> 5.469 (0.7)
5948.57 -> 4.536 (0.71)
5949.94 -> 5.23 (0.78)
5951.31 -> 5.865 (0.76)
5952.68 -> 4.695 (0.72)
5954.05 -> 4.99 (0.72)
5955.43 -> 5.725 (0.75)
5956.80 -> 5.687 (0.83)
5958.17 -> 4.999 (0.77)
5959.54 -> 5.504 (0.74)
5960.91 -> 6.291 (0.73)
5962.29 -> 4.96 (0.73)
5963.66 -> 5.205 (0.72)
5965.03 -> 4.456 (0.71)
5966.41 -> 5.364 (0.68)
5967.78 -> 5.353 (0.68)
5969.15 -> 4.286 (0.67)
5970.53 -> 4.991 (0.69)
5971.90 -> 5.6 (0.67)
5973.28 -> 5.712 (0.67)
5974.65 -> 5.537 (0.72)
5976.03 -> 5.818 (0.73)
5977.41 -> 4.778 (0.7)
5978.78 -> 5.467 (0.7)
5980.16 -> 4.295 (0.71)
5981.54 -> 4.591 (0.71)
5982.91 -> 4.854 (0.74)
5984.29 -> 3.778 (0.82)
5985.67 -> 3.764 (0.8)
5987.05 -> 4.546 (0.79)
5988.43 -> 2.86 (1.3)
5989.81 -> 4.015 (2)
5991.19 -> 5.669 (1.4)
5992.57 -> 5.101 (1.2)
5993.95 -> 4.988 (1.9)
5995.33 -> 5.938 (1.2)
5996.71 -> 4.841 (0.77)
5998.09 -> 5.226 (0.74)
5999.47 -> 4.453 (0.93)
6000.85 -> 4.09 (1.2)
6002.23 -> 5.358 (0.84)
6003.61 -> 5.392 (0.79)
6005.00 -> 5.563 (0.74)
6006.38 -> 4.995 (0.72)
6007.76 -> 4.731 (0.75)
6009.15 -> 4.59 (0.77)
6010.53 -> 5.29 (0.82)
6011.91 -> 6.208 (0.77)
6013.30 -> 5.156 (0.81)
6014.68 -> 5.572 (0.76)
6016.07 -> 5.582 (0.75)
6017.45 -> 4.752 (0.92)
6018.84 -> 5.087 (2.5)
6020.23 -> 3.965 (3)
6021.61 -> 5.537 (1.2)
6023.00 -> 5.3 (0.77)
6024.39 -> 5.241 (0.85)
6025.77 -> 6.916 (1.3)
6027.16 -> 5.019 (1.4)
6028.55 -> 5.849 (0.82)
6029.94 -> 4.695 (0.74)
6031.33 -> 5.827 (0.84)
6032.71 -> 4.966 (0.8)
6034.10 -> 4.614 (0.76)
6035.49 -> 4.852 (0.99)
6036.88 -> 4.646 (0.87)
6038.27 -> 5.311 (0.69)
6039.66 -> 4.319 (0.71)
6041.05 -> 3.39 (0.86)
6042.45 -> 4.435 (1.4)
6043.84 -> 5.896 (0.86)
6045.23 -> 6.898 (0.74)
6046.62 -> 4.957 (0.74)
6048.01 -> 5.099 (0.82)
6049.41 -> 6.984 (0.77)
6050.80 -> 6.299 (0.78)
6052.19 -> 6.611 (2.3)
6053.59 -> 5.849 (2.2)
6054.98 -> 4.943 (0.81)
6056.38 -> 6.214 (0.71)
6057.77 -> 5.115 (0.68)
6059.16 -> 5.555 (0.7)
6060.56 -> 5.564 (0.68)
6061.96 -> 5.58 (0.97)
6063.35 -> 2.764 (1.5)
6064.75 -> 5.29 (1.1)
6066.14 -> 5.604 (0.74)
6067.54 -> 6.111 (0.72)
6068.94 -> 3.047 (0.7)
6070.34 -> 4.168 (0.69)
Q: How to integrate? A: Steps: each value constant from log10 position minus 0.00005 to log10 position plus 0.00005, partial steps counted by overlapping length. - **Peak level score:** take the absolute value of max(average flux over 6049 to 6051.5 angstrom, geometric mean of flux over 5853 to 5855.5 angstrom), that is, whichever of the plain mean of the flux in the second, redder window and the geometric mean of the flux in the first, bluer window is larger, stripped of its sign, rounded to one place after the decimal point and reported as 6.6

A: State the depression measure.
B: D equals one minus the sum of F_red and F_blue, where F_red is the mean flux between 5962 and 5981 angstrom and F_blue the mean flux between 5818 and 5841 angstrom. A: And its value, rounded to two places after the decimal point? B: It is -9.38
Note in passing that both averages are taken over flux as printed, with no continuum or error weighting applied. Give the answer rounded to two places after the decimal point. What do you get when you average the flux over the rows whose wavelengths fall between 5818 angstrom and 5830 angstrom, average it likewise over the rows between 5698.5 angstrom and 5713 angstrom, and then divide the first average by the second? 1.00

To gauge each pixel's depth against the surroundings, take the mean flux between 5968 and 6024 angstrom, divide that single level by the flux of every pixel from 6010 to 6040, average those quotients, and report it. 0.964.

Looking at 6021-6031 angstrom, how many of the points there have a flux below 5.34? 4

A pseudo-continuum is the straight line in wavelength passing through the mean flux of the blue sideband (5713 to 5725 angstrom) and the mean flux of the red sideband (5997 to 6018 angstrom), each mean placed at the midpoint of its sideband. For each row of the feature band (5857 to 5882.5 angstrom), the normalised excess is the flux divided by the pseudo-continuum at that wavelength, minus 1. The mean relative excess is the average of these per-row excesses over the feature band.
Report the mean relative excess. 0.10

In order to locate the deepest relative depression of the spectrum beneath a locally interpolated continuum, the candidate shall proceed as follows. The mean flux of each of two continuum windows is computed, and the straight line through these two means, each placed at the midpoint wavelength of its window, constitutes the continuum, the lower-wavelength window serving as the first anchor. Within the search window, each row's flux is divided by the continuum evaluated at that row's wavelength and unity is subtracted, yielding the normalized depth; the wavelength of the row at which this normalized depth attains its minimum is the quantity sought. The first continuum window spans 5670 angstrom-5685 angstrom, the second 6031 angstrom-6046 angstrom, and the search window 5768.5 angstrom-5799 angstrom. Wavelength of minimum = 5797.13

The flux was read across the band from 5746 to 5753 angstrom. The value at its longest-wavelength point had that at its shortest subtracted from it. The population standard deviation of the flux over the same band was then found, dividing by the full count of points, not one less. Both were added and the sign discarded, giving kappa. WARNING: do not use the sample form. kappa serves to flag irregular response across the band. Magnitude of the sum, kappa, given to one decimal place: 2.0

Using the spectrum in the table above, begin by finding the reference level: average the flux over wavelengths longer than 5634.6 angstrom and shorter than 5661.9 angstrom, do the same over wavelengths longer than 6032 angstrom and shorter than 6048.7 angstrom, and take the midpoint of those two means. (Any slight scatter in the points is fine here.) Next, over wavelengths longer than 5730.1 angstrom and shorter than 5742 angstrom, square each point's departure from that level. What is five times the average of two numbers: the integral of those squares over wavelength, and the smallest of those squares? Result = 24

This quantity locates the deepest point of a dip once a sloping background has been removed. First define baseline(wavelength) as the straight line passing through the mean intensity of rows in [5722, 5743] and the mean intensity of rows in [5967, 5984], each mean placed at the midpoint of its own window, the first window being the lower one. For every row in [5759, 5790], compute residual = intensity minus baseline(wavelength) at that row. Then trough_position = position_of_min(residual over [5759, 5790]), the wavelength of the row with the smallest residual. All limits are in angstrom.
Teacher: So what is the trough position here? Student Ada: 5763.85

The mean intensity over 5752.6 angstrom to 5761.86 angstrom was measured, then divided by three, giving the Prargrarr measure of 1.93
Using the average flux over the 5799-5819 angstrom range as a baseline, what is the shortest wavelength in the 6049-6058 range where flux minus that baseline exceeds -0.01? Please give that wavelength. 6049.41 angstrom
